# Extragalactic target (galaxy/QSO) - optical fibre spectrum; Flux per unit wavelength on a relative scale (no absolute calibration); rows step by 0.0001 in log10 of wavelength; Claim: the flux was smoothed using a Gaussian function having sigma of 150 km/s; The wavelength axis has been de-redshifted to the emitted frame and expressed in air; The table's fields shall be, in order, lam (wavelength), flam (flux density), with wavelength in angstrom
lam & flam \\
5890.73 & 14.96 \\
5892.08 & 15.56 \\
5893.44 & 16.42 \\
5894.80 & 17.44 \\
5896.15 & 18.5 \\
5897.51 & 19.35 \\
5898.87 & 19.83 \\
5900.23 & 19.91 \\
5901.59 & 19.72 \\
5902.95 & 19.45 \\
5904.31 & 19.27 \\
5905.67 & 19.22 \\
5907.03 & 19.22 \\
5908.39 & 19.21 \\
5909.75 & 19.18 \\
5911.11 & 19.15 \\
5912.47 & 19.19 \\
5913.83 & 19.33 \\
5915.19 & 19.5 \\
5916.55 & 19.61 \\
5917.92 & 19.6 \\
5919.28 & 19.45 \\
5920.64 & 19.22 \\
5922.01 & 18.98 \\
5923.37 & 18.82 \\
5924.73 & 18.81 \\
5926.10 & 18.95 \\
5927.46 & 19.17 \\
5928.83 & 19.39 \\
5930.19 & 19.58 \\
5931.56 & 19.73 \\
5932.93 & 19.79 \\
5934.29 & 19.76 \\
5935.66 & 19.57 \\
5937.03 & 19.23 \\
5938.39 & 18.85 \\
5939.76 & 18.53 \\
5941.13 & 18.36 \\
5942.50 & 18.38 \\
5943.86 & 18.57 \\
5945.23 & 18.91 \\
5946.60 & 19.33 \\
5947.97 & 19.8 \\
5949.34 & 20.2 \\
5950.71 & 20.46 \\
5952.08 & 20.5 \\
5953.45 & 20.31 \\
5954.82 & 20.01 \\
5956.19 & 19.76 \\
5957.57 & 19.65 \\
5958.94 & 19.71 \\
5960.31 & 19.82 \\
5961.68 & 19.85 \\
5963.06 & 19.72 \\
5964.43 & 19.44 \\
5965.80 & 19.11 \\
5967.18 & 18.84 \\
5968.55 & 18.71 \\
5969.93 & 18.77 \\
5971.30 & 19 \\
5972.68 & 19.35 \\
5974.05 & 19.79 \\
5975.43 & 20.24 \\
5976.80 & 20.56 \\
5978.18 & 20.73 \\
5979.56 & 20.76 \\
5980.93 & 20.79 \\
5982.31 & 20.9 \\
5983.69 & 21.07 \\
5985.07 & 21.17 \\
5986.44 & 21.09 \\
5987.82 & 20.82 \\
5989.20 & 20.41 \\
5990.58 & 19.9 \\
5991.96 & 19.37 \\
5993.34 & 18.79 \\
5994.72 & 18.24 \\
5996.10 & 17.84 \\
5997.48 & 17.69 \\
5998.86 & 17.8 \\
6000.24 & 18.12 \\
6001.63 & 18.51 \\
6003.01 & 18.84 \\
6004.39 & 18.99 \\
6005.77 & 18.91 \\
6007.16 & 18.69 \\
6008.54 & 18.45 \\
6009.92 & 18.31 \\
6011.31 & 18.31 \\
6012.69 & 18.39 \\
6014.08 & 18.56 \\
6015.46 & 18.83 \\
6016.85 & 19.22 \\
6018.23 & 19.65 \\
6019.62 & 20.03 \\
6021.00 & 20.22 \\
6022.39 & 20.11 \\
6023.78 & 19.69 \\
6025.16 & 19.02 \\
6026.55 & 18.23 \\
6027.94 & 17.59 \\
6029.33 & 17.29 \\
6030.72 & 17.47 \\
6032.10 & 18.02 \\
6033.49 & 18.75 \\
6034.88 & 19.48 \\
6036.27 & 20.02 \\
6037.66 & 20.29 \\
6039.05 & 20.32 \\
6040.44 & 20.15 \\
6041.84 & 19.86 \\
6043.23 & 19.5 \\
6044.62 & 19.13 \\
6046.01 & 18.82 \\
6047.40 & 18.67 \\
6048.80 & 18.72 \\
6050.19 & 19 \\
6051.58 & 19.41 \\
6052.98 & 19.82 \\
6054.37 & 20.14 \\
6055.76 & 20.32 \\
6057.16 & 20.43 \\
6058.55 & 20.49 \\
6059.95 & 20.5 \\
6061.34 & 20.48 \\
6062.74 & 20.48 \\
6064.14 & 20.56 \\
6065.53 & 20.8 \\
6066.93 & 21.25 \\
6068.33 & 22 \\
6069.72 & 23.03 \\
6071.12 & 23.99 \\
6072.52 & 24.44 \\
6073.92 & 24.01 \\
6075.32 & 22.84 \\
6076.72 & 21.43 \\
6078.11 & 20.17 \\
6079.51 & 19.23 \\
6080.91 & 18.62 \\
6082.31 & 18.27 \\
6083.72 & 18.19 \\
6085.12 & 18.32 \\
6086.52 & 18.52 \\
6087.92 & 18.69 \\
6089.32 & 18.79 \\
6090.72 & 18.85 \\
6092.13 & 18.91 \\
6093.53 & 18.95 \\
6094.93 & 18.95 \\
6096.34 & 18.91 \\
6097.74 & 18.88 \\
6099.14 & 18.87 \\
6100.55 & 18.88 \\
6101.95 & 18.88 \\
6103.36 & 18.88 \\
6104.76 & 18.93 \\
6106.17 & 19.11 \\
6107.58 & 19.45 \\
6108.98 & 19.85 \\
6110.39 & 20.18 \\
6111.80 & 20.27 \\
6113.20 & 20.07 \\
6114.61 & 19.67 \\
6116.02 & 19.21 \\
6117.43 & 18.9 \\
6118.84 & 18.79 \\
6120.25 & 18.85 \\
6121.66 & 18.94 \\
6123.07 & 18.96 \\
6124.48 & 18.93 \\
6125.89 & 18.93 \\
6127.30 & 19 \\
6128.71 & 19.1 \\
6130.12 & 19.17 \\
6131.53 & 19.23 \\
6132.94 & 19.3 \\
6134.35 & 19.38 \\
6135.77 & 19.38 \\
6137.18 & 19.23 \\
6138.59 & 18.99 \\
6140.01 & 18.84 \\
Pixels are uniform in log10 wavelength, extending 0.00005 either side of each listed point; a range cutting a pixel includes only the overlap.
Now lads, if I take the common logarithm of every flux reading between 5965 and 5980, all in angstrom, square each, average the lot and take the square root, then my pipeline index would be 1.29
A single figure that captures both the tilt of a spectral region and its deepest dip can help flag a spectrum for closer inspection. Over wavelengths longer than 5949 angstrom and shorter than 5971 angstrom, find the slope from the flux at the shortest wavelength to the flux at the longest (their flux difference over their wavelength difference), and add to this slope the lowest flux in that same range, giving 18.6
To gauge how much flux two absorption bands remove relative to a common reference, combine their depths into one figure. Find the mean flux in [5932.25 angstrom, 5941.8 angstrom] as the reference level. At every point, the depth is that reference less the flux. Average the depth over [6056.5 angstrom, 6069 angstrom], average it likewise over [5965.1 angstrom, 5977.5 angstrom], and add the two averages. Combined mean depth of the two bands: -1.8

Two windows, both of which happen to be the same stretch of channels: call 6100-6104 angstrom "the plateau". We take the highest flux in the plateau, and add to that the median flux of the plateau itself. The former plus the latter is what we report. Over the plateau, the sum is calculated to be 37.8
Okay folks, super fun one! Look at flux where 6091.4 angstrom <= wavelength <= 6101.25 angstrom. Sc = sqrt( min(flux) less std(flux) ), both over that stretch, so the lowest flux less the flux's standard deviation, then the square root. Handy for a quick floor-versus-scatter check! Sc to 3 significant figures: 4.34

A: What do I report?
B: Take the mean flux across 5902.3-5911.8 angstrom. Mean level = 19.2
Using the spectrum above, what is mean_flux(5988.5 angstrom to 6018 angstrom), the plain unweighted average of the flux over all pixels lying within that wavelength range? 18.7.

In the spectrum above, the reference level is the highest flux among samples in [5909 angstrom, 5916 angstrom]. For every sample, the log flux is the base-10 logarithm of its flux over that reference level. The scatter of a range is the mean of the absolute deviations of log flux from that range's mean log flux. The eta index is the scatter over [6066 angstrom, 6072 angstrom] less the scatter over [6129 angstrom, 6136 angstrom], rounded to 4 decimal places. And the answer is 0.0165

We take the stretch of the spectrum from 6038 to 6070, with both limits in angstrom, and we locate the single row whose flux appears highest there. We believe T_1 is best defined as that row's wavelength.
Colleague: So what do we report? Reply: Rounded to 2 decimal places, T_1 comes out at 6069.72 angstrom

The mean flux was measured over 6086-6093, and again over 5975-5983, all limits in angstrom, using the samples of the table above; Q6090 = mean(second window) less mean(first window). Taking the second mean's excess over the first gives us 1.9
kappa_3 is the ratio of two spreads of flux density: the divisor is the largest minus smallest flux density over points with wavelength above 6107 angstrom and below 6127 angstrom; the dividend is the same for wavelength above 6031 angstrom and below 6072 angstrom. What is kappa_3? 4.0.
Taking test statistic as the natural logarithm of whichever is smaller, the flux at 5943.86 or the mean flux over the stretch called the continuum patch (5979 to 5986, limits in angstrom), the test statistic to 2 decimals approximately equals 2.92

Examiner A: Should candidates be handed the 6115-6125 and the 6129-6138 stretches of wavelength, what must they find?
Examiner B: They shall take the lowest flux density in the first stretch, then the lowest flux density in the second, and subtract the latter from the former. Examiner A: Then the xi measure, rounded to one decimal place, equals -0.4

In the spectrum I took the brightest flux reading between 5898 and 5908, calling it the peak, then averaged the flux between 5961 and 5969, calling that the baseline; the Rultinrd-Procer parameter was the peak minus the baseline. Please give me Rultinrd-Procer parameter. 0.6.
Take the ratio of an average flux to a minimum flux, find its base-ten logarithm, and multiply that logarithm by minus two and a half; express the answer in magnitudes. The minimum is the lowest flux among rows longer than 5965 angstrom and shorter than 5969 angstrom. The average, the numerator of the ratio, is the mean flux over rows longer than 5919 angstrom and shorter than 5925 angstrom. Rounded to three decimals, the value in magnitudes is -0.020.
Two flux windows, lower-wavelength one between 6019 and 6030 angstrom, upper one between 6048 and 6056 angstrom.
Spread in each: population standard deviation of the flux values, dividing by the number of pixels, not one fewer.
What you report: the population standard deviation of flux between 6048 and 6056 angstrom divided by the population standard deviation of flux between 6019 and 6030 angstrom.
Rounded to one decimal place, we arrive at 0.5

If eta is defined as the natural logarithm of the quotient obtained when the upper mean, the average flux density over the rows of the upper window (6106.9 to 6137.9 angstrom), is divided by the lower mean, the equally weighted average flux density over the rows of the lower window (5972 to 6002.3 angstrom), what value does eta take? -0.02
